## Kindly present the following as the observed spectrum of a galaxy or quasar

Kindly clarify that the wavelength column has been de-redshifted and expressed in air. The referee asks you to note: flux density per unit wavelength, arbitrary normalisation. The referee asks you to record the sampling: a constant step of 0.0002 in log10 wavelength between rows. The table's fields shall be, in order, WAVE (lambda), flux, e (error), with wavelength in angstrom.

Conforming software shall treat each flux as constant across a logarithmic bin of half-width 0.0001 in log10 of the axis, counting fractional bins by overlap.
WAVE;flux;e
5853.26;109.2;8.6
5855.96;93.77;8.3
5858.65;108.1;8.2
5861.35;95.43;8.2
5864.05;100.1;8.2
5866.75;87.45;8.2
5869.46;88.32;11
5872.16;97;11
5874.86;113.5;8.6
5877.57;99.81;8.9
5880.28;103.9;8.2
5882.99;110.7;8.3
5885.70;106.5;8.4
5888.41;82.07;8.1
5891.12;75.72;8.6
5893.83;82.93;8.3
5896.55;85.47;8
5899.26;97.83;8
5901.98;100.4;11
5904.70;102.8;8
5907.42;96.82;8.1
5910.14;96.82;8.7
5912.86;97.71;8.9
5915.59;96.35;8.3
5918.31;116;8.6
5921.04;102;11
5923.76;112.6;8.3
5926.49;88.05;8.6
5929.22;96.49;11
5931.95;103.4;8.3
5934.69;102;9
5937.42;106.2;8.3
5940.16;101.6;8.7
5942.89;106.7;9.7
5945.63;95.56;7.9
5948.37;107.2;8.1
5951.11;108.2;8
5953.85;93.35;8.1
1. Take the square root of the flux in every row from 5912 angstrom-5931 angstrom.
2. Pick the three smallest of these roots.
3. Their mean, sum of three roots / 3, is 9.67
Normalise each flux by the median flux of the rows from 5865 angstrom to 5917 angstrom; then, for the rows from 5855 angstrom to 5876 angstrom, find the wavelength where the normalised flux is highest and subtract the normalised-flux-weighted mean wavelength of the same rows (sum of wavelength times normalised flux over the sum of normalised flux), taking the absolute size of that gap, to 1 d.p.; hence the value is 9.4 angstrom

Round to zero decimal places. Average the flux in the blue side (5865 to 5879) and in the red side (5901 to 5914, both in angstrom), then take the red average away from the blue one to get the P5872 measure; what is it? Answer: -2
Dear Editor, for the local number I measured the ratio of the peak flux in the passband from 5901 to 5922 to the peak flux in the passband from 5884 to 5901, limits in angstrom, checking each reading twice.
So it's 1.09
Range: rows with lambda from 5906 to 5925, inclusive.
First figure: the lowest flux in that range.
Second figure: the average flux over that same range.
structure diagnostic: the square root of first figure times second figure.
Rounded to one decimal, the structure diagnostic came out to 99.4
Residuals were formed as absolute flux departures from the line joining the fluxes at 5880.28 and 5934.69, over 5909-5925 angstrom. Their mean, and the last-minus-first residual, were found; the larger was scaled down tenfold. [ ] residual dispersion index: 0.69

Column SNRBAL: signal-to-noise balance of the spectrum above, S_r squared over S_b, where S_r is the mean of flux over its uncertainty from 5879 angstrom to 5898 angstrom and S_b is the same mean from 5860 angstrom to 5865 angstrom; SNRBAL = 10.5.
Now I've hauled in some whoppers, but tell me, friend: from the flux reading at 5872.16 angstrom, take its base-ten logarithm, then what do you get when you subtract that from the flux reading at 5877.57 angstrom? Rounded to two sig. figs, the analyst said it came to 98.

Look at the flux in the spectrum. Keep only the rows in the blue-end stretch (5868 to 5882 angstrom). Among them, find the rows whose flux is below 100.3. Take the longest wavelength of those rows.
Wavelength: 5877.57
